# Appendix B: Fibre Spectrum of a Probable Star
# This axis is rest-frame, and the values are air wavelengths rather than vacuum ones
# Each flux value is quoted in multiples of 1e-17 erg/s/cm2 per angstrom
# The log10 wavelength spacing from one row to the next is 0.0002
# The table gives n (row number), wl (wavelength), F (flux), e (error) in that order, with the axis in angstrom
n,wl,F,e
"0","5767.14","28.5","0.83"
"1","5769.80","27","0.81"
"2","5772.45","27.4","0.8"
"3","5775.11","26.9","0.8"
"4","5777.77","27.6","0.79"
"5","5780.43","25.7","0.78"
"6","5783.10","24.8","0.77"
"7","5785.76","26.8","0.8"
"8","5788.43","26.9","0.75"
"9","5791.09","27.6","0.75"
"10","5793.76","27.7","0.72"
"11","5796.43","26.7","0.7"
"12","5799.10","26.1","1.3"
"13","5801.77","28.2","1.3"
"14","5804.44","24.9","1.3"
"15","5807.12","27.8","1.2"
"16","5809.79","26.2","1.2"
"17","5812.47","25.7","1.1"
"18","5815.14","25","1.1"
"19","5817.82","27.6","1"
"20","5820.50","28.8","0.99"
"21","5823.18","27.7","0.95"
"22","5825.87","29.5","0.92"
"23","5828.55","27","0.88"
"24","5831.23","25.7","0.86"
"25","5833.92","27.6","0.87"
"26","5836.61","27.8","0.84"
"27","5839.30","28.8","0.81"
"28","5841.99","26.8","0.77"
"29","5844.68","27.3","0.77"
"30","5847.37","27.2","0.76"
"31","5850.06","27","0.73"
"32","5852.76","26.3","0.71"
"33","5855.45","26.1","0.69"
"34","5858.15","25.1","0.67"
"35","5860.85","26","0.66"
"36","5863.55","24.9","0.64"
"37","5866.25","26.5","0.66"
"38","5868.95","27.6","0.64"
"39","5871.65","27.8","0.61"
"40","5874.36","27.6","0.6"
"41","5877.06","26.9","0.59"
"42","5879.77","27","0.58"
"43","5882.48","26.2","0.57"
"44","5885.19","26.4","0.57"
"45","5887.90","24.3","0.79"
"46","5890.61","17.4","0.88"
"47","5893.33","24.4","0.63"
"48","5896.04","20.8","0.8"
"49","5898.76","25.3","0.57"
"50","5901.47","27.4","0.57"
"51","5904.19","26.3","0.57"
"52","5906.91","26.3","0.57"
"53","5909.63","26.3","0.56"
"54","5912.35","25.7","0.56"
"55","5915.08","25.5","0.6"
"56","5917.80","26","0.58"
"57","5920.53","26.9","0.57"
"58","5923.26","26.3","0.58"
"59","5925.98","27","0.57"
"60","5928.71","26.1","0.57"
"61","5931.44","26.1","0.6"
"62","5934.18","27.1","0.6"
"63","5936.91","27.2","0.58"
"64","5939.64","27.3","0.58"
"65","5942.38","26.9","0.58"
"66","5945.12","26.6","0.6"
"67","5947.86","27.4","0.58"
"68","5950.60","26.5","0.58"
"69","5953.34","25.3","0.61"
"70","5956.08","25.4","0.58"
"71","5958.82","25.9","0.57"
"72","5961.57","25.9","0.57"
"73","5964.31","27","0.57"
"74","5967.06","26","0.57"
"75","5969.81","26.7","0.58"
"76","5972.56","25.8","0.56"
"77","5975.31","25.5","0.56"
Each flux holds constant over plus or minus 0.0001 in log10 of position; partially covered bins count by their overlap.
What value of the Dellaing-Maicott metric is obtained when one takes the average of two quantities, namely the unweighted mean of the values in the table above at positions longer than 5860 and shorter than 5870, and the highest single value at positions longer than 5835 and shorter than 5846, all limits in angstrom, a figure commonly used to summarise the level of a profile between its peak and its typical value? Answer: 27.5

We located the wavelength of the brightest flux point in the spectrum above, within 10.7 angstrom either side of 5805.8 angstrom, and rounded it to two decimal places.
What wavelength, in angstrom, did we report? 5801.77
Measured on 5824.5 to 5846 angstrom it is 5825.87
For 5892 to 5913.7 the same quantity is 5901.47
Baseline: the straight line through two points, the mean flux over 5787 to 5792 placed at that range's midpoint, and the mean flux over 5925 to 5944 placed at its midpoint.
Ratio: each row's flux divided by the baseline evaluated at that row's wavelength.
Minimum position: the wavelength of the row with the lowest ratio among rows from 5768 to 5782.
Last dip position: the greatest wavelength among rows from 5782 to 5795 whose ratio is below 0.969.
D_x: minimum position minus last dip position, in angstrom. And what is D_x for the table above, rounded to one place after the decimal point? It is -2.7 angstrom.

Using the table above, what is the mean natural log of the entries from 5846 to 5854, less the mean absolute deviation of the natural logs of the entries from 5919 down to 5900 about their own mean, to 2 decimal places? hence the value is 3.27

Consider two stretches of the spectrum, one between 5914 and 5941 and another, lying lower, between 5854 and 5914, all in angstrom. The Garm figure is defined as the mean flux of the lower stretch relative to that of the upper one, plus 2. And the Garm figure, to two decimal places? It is 2.96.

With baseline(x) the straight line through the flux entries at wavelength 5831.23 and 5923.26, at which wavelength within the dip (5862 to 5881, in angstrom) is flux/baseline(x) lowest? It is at 5863.55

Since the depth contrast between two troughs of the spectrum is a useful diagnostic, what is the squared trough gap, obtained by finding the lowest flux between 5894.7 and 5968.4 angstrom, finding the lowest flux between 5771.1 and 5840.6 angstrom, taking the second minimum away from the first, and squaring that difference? 16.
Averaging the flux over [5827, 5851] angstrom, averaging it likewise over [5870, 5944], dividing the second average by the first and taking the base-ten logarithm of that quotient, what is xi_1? -0.02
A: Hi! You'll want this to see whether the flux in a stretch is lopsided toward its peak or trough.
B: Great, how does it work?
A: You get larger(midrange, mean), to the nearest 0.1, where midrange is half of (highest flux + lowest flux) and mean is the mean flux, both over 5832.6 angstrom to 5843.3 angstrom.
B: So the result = 27.8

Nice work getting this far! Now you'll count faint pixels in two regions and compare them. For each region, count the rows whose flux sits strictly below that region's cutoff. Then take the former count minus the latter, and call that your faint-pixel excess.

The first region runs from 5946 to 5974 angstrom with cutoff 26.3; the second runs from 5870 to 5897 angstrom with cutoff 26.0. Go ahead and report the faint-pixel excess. 2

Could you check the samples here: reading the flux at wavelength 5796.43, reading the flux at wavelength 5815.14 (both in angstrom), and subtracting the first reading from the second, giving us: -1.7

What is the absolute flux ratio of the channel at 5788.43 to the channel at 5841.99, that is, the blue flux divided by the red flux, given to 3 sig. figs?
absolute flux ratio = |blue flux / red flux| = 1.00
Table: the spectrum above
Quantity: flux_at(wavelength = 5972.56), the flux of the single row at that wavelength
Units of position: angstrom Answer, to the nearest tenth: 25.8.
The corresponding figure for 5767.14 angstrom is 28.5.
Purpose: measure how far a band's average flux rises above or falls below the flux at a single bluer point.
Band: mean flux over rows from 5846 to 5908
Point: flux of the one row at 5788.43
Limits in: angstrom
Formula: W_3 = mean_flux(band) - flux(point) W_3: -1.2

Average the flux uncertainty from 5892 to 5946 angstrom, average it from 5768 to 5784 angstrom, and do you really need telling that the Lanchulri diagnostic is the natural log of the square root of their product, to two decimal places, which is -0.38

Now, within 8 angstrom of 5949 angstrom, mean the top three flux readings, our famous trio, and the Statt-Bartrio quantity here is 27.0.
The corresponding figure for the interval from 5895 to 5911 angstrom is 26.7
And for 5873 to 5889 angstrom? 27.2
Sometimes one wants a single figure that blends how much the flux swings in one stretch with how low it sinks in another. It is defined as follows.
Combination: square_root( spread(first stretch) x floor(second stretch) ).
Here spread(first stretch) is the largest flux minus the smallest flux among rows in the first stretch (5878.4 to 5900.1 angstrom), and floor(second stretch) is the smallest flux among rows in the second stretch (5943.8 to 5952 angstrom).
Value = 16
